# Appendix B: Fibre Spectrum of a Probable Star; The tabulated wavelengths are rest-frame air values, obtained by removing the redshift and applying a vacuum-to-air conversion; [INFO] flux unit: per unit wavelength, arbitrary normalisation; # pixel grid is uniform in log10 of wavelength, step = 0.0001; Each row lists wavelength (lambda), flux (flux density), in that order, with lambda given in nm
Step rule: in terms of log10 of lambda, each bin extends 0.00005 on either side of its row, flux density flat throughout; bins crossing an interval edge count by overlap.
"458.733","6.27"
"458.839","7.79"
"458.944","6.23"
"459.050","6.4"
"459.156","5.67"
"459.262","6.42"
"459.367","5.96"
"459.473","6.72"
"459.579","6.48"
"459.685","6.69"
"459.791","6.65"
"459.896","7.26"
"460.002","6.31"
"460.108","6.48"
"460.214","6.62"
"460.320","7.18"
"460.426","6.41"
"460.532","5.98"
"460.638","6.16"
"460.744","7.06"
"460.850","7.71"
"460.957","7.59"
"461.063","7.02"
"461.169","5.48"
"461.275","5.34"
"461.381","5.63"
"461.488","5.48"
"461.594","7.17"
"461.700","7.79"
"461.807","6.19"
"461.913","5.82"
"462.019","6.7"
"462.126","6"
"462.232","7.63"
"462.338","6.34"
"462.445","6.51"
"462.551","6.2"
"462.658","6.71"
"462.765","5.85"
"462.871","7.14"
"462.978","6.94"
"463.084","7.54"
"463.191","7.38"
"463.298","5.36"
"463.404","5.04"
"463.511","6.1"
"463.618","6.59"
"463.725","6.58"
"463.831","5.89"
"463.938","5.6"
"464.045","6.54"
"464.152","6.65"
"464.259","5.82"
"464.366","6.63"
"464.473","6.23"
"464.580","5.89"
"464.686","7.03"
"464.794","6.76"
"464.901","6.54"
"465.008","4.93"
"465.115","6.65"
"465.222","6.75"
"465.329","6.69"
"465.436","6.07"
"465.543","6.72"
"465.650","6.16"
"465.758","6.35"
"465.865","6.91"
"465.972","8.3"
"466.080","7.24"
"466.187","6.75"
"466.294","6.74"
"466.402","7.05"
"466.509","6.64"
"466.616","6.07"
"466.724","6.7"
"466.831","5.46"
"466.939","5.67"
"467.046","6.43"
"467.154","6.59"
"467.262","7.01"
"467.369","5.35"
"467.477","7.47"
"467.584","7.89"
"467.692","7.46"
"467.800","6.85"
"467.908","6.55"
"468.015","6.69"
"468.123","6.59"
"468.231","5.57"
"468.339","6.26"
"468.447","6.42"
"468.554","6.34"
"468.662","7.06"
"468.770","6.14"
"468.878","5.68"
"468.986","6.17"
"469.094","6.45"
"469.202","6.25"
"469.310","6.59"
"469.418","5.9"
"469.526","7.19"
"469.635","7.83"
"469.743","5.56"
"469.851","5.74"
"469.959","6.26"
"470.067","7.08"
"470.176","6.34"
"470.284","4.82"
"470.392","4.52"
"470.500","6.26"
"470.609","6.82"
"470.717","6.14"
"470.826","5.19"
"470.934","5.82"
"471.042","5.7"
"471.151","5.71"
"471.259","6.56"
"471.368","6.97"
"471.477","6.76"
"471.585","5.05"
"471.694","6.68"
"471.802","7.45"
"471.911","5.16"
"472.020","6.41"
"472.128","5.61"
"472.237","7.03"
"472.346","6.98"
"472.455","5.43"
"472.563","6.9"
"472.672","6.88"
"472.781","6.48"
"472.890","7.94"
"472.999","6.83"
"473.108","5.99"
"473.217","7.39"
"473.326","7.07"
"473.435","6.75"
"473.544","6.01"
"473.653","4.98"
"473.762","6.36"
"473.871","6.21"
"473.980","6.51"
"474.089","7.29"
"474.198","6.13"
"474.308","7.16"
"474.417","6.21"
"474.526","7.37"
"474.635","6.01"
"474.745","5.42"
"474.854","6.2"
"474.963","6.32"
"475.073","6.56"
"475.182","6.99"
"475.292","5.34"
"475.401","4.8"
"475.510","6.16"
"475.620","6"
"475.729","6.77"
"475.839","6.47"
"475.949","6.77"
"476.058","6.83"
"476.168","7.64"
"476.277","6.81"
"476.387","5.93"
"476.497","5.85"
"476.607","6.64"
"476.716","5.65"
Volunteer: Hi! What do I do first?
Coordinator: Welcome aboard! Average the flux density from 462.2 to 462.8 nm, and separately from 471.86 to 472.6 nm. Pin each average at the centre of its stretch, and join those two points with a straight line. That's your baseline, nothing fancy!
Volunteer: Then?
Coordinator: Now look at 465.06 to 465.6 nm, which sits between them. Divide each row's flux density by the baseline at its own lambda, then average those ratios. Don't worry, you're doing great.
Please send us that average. 1.02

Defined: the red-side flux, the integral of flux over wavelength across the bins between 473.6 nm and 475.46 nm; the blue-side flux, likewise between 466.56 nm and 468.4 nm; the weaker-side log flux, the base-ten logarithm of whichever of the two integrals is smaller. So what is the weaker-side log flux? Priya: 1.06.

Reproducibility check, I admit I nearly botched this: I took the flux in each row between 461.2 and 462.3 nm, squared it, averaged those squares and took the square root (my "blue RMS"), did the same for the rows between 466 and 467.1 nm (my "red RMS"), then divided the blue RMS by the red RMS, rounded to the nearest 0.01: 0.99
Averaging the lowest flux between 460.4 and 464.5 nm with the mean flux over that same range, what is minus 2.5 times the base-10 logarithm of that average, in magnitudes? -1.90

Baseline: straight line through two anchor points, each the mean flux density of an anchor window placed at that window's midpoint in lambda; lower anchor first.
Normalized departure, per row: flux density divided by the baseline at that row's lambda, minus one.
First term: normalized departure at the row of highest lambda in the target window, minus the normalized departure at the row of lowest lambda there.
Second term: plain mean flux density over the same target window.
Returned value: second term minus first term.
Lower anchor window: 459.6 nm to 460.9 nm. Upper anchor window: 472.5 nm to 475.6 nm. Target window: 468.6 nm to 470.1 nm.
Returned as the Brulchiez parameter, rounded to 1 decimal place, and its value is 6.4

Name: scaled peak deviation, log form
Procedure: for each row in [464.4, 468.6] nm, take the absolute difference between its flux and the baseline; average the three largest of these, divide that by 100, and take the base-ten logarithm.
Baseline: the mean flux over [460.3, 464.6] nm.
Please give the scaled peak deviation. -1.79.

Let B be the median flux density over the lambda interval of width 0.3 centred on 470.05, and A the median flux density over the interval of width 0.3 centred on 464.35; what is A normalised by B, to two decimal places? 0.98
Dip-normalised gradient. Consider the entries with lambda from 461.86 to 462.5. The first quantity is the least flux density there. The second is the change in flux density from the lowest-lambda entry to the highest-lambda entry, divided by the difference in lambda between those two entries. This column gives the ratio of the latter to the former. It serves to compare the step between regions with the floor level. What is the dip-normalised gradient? 0.22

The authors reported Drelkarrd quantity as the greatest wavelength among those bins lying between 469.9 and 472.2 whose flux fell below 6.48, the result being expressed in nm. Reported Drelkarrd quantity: 472.128 nm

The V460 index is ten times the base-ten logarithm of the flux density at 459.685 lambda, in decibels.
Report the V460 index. 8.25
